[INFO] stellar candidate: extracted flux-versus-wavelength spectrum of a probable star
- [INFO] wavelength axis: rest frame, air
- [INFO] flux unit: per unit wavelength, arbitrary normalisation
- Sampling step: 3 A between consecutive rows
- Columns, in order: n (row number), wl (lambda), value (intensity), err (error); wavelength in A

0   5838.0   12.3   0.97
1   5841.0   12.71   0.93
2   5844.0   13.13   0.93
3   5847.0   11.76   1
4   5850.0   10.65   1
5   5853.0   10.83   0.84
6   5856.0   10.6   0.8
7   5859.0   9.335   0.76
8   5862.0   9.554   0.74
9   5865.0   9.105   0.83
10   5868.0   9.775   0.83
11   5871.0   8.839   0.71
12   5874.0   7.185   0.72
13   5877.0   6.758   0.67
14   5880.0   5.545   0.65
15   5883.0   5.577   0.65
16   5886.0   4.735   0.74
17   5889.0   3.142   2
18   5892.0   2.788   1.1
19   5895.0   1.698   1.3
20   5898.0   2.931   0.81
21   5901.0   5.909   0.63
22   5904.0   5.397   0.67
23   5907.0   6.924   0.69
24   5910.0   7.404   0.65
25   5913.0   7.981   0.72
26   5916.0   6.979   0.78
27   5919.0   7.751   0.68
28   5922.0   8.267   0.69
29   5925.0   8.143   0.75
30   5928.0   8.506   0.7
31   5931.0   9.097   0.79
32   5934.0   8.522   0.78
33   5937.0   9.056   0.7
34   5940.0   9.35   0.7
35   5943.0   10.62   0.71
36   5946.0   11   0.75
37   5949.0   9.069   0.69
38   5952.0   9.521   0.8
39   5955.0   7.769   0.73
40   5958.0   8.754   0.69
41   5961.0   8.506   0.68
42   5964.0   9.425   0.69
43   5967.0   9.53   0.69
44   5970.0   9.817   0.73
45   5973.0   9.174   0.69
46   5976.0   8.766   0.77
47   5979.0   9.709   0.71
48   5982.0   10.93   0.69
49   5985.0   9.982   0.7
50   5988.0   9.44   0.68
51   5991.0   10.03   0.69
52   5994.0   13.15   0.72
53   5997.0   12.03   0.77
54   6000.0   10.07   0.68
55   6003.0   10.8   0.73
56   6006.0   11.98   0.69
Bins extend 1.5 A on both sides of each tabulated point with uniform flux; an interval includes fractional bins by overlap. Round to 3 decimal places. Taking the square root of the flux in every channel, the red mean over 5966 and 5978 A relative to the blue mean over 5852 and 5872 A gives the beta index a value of 0.980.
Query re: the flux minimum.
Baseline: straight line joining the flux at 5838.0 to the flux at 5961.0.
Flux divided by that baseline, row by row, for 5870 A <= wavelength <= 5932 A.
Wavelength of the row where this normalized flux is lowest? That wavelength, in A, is 5895.0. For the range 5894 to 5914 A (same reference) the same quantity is 5895.0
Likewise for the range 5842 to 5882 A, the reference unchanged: 5880.0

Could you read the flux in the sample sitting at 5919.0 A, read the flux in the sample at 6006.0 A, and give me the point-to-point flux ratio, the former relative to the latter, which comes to 0.65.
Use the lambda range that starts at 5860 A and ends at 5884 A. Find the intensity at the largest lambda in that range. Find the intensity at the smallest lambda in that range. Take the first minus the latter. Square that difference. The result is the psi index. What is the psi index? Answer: 16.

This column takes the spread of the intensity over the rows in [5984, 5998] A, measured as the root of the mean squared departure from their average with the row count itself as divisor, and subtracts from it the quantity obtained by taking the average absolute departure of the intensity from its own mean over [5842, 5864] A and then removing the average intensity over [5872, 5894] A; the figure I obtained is 5.6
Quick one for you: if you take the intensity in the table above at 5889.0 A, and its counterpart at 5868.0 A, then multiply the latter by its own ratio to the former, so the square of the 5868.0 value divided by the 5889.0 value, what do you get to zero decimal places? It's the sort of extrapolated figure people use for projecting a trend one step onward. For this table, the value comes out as 30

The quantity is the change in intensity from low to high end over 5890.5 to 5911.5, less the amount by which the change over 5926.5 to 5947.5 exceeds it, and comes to 6.7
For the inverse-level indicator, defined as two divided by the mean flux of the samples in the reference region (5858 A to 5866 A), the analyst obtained 0.214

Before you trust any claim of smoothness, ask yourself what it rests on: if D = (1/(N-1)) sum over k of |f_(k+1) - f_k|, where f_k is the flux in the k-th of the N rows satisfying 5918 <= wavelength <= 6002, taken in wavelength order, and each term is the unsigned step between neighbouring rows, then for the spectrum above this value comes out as 0.85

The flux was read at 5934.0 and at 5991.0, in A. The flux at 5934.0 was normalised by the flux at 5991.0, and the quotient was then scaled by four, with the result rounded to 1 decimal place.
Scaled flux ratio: 3.4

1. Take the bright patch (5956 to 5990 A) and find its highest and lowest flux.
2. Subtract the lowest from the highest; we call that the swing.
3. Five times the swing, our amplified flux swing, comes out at 12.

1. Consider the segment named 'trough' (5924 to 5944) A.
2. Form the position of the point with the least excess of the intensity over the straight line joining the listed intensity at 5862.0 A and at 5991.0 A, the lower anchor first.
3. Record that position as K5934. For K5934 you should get 5925.0 A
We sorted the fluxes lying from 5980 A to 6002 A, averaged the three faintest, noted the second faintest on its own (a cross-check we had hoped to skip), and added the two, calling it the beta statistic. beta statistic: 20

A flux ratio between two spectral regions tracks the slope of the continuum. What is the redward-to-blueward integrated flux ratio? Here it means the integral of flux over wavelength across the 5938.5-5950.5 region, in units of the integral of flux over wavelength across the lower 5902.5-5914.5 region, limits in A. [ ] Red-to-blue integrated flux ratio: 1.4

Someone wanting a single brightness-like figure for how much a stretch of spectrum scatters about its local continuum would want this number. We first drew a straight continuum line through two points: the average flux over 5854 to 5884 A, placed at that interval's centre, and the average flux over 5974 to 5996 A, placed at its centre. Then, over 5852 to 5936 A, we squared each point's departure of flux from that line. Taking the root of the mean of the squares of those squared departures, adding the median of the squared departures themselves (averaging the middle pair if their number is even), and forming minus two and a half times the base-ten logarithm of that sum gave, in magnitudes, -3.1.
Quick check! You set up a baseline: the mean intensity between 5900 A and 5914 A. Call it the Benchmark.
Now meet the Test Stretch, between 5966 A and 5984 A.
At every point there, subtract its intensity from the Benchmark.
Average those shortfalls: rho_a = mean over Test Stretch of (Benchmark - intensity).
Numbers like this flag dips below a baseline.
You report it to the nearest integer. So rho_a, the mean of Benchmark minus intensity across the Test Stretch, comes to -3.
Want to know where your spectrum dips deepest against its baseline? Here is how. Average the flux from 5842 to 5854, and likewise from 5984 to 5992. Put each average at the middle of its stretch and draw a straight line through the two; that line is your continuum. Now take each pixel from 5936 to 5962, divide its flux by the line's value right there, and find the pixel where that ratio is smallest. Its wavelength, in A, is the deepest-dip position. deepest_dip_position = 5955.0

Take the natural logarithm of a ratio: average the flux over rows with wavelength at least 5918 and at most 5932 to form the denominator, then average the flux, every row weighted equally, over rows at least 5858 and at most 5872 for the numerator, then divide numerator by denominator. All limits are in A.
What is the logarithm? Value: 0.1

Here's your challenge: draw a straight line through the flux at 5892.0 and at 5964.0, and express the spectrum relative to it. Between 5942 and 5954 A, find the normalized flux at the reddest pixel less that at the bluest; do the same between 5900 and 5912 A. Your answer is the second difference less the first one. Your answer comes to 0.3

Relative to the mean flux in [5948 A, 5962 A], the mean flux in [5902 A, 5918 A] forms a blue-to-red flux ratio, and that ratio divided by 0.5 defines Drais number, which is 1.59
